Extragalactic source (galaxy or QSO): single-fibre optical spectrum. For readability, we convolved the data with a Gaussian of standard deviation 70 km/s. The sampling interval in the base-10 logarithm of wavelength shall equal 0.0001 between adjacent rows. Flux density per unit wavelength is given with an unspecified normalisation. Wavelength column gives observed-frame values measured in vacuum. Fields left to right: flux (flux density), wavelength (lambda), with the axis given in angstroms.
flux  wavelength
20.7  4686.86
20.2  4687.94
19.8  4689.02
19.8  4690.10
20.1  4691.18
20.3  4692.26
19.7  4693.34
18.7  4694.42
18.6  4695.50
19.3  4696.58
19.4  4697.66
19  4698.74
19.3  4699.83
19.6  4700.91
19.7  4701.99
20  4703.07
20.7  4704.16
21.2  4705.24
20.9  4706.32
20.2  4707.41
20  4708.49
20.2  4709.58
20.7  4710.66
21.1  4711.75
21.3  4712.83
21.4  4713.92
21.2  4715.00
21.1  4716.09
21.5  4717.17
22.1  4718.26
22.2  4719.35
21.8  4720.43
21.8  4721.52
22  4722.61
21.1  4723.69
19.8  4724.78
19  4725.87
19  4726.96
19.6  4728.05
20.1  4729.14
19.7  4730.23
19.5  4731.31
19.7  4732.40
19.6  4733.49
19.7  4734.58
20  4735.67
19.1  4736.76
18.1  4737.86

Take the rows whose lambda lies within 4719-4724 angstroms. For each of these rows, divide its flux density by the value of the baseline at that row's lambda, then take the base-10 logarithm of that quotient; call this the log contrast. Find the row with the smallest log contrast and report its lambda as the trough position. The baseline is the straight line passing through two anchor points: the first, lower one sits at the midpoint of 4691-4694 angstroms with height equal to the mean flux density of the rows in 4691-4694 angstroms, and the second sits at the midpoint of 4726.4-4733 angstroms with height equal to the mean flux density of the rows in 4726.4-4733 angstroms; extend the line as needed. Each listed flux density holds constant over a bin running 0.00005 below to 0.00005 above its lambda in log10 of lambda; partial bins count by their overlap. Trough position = 4723.69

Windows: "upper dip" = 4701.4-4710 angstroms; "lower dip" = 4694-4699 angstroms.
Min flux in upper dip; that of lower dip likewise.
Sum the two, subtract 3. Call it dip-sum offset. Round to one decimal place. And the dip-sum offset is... 35.3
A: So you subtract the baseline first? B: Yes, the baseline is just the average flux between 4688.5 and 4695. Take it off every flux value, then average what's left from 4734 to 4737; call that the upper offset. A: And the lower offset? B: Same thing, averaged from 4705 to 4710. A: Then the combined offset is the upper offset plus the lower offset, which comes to 0.6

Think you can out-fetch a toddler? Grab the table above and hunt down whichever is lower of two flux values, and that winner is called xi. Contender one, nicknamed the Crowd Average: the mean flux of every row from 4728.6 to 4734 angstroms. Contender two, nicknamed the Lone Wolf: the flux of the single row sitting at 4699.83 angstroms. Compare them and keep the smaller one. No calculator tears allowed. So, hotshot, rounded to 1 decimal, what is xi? 19.3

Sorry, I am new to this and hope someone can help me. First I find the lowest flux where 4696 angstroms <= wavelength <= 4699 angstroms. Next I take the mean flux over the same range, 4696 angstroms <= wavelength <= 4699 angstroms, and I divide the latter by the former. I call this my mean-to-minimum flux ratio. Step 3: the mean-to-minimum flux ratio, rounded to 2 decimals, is 1.01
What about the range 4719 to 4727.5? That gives 1.10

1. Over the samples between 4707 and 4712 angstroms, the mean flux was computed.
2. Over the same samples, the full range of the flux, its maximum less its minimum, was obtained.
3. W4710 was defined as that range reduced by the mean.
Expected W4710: -19.3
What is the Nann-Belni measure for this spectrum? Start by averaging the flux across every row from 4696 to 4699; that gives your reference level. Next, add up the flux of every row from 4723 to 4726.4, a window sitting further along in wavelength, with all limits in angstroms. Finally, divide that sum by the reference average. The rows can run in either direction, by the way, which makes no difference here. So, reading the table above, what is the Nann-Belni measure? 3.11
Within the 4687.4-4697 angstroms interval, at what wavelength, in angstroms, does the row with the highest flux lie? 4692.26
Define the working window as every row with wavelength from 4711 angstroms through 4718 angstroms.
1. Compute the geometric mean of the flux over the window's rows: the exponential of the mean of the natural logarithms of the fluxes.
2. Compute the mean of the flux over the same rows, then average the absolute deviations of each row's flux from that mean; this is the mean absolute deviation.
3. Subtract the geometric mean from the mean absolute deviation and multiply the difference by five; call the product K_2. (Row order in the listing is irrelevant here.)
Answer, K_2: -106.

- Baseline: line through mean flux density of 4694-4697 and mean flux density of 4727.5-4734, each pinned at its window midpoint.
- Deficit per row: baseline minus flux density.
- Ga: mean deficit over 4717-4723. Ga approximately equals -2.5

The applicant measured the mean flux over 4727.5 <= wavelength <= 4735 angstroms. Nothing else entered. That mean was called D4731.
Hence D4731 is 19.7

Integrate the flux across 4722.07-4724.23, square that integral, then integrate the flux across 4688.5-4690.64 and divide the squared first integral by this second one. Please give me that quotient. 51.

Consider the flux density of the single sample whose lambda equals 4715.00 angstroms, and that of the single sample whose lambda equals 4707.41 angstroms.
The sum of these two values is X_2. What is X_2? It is 41.4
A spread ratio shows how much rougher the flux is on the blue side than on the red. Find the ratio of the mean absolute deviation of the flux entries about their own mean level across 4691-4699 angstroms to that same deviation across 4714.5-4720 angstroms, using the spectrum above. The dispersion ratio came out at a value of 1.1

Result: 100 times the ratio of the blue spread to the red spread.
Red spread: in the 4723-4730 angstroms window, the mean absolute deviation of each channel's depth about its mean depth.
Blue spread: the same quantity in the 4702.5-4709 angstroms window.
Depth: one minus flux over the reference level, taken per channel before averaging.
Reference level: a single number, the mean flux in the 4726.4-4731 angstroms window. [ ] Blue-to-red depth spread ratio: 76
